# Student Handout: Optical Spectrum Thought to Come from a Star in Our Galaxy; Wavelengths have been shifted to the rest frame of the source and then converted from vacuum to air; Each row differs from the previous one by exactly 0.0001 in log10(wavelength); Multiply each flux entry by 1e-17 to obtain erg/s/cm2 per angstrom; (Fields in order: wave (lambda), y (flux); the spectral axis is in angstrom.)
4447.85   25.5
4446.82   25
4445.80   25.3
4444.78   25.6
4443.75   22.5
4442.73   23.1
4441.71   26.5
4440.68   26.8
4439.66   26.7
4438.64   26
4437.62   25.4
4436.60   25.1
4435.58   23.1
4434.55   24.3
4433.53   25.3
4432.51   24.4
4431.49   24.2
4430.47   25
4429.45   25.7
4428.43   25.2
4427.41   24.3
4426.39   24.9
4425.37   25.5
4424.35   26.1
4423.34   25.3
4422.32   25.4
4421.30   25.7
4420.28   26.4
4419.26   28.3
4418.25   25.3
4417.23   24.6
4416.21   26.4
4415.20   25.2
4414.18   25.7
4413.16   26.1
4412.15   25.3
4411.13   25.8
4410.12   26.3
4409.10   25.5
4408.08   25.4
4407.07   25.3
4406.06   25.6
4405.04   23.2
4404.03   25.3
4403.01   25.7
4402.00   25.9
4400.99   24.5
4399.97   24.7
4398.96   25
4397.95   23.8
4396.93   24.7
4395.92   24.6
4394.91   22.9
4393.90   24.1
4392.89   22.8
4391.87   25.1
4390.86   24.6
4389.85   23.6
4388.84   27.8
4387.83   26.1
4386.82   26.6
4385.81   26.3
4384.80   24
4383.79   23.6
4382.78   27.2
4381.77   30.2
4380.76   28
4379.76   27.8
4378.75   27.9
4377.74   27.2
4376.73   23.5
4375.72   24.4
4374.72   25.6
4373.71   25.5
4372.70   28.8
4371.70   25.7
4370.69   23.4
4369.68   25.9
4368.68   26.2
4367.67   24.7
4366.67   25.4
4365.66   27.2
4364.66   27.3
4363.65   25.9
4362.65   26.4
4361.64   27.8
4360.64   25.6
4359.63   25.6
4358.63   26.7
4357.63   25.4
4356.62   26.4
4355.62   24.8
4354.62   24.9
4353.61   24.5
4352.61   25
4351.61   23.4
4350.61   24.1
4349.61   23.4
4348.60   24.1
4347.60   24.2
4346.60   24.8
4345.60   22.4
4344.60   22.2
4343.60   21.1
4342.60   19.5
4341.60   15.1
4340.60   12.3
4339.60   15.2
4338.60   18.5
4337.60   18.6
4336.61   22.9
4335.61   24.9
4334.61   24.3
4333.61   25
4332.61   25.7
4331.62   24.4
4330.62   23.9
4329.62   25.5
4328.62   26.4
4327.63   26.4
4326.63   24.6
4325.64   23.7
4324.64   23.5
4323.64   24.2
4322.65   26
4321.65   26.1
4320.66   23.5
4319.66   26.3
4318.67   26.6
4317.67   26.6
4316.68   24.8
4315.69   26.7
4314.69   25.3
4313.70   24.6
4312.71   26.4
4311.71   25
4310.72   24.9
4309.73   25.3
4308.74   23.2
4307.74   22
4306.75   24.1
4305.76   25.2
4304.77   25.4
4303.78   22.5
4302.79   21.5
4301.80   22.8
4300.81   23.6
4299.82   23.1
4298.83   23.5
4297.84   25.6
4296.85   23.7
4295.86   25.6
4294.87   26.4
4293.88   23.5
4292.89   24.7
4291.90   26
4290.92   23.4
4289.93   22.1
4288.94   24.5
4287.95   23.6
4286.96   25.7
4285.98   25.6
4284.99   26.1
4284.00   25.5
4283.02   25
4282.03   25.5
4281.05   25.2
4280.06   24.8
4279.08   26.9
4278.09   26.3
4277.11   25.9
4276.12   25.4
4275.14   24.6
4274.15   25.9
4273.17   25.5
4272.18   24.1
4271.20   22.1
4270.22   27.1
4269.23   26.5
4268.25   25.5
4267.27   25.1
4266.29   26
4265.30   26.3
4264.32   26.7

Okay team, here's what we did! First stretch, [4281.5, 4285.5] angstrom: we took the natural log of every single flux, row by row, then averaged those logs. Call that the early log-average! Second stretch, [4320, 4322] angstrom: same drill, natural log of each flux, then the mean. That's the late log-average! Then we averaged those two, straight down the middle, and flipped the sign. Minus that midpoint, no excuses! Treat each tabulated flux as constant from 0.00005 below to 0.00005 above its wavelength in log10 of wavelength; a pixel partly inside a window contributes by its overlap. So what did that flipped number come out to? -3.225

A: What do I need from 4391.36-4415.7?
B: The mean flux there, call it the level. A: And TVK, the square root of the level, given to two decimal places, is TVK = 4.99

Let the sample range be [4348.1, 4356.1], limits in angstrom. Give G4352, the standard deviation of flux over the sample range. 0.6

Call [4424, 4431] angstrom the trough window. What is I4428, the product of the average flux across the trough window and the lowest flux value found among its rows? 613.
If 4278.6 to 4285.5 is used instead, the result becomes 634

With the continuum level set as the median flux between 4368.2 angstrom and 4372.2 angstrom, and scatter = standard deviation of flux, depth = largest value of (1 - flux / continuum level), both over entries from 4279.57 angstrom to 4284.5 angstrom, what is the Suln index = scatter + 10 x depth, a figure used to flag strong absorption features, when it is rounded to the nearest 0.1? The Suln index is 0.7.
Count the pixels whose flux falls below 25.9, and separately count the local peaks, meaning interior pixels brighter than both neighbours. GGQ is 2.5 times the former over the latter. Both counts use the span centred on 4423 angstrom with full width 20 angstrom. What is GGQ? 9.4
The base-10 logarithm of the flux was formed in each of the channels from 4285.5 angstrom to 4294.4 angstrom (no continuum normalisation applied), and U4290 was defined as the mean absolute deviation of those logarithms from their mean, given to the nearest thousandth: 0.019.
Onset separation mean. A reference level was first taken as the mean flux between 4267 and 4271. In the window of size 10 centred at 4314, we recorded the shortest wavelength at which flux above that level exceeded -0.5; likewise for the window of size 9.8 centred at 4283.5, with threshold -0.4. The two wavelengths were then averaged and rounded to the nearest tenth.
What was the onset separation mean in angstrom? 4295.9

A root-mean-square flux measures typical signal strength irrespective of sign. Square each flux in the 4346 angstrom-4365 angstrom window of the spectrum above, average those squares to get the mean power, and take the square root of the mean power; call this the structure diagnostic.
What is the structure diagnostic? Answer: 25.3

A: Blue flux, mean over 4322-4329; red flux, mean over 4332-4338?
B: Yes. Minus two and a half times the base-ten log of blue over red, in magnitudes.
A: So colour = -0.06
